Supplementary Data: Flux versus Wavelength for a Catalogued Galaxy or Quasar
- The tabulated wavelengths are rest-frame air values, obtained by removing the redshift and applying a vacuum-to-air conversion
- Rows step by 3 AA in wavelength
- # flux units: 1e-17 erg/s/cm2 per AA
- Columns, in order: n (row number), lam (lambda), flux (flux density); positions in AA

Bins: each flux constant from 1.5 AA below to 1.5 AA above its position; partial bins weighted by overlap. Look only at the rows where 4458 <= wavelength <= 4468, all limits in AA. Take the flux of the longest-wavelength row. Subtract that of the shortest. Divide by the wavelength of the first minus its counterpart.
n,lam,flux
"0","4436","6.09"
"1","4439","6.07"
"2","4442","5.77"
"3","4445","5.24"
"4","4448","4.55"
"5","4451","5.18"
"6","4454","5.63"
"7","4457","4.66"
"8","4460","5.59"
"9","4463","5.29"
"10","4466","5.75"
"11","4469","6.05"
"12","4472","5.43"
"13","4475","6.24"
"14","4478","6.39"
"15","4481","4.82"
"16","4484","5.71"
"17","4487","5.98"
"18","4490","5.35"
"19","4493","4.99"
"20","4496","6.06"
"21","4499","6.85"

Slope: 0.03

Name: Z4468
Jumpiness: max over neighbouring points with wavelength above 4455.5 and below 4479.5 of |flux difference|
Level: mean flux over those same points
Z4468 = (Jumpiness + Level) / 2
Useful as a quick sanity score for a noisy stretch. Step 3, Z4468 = 3.3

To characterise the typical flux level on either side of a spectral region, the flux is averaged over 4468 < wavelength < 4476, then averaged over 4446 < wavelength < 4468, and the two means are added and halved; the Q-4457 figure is 5.57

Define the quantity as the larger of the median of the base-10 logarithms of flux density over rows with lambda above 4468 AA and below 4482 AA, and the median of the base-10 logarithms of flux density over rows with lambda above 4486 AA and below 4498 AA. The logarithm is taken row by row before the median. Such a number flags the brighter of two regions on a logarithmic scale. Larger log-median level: 0.782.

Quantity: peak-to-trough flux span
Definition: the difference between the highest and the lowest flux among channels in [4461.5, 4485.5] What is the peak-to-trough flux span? 1.6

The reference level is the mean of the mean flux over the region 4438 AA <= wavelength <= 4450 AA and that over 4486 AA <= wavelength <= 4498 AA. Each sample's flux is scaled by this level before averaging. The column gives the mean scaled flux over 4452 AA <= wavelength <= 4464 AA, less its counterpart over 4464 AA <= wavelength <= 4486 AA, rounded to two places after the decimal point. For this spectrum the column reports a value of -0.09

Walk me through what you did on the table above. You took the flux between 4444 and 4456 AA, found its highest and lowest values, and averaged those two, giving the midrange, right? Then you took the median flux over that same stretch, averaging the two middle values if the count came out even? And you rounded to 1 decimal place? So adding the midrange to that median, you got 10.3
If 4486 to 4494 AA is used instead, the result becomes 10.8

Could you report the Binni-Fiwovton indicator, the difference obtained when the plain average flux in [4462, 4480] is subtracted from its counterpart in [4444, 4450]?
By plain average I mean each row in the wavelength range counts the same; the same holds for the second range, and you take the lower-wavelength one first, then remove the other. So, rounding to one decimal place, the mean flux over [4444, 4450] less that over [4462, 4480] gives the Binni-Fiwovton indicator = -1.0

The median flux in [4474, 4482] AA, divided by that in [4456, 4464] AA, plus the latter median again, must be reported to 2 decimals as 6.47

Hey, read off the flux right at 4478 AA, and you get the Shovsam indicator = 6.39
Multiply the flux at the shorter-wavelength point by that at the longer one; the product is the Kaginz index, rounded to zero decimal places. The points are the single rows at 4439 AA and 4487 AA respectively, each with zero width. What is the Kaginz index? 36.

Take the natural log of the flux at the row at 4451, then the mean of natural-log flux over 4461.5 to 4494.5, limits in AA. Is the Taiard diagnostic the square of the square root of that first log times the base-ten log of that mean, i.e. 0.39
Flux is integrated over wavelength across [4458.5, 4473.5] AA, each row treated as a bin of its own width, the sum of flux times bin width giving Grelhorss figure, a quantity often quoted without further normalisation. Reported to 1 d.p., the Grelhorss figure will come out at 84.3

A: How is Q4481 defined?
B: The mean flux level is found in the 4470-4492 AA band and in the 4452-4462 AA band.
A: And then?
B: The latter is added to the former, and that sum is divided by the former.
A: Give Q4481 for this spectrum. 1.93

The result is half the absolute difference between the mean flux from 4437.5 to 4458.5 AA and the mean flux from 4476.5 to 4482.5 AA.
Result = 0.15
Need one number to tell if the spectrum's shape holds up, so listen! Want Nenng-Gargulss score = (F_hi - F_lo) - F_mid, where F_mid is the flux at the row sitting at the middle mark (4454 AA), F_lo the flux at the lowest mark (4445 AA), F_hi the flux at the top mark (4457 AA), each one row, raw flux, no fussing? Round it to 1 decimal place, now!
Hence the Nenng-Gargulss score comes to -6.2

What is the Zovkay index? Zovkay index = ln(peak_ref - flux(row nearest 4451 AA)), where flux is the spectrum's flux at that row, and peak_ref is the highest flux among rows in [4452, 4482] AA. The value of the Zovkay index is 0.19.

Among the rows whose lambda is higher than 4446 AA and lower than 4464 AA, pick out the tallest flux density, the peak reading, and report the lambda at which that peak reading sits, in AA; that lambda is 4454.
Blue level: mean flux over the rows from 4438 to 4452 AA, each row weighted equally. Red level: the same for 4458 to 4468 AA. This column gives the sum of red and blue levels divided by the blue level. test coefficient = 2.03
